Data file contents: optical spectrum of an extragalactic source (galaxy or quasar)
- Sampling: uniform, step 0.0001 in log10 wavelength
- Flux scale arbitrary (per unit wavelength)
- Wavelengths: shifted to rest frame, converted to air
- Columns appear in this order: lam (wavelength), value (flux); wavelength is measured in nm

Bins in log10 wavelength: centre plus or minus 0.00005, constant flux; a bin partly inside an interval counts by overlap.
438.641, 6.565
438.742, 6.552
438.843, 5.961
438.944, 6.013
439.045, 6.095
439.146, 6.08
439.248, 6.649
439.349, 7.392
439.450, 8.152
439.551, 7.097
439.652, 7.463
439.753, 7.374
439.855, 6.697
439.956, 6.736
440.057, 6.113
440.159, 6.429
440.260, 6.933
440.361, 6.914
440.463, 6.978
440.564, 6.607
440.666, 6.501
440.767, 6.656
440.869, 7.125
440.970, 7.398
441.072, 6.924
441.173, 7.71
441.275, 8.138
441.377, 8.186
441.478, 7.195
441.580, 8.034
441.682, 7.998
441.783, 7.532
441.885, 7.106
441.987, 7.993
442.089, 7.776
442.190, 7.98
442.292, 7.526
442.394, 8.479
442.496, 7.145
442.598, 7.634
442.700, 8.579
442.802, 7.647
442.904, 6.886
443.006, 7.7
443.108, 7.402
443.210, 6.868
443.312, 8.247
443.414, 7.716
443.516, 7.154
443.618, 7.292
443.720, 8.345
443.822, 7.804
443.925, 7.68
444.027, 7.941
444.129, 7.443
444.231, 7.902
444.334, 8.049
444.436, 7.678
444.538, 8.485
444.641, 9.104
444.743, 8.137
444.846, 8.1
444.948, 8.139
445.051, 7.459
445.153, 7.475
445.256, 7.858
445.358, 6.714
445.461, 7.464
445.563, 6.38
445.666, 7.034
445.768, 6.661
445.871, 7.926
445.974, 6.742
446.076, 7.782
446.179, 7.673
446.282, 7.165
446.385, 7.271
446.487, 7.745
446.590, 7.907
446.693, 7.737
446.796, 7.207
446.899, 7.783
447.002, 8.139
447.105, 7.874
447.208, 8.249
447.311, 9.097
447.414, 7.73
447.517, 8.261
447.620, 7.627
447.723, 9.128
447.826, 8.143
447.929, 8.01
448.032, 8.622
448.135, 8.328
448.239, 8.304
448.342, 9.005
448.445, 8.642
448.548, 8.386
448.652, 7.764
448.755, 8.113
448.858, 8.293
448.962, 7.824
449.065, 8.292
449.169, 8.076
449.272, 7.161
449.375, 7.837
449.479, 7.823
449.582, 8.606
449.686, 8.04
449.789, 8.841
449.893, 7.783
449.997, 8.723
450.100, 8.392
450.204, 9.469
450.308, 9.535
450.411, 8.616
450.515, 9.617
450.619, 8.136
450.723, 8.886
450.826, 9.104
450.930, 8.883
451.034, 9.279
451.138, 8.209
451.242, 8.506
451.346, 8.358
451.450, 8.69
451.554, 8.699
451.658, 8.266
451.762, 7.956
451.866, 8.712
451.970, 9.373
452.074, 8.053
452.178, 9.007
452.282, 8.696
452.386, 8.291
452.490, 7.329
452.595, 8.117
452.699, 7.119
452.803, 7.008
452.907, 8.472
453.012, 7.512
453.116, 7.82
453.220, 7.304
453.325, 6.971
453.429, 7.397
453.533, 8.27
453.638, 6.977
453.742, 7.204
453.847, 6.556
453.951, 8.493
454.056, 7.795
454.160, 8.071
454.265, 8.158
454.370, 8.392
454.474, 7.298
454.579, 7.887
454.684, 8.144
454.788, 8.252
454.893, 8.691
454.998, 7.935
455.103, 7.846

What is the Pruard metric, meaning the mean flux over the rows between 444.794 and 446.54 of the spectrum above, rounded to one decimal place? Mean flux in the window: 7.4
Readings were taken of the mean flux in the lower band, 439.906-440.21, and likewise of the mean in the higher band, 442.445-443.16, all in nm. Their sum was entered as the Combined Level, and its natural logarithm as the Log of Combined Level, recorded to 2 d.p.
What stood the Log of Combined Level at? 2.64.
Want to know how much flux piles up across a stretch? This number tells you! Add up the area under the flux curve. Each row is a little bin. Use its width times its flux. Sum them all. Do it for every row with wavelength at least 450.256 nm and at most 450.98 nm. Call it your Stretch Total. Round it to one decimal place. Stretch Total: 6.5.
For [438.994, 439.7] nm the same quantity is 4.9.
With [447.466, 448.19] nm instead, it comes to 6.0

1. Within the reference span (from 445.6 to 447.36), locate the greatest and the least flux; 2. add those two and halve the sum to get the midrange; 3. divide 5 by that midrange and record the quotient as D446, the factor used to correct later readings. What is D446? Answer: 0.63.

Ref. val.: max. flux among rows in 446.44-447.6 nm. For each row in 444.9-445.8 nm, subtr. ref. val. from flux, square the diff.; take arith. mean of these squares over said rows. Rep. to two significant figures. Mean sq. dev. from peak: 3.7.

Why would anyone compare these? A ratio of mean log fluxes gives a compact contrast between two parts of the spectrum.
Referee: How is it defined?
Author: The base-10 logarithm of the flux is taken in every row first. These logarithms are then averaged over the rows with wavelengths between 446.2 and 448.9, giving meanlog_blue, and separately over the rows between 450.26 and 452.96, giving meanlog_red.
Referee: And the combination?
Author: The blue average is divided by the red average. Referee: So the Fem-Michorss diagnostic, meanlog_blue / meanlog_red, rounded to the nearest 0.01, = 0.98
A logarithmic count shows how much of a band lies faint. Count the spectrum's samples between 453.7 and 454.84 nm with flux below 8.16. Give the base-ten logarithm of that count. 0.90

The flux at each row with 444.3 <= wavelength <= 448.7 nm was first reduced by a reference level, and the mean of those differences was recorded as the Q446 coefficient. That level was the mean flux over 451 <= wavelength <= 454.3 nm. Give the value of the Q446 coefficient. -0.1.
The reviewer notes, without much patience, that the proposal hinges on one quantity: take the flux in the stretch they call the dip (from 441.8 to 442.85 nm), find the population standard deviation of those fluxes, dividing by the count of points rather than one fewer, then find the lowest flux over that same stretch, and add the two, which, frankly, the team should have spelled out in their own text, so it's 7.6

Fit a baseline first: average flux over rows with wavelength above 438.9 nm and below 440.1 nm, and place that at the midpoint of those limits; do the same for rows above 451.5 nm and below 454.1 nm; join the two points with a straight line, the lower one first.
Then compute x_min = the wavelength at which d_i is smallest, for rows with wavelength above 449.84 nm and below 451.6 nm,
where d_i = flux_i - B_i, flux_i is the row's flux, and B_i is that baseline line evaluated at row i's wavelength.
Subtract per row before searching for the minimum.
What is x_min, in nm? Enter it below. 449.893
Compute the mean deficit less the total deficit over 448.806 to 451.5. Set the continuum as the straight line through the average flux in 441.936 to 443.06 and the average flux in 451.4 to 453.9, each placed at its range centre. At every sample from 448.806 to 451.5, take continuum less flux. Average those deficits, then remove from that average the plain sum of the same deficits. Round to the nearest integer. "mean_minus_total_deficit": 16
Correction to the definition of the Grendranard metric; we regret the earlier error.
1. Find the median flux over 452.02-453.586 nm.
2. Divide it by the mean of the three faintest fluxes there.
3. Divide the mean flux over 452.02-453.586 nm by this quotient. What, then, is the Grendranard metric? 7.0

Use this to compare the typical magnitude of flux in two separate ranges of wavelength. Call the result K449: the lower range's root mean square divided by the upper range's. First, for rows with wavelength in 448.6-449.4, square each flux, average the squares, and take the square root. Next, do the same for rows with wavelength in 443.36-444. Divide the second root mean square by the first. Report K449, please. 0.97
